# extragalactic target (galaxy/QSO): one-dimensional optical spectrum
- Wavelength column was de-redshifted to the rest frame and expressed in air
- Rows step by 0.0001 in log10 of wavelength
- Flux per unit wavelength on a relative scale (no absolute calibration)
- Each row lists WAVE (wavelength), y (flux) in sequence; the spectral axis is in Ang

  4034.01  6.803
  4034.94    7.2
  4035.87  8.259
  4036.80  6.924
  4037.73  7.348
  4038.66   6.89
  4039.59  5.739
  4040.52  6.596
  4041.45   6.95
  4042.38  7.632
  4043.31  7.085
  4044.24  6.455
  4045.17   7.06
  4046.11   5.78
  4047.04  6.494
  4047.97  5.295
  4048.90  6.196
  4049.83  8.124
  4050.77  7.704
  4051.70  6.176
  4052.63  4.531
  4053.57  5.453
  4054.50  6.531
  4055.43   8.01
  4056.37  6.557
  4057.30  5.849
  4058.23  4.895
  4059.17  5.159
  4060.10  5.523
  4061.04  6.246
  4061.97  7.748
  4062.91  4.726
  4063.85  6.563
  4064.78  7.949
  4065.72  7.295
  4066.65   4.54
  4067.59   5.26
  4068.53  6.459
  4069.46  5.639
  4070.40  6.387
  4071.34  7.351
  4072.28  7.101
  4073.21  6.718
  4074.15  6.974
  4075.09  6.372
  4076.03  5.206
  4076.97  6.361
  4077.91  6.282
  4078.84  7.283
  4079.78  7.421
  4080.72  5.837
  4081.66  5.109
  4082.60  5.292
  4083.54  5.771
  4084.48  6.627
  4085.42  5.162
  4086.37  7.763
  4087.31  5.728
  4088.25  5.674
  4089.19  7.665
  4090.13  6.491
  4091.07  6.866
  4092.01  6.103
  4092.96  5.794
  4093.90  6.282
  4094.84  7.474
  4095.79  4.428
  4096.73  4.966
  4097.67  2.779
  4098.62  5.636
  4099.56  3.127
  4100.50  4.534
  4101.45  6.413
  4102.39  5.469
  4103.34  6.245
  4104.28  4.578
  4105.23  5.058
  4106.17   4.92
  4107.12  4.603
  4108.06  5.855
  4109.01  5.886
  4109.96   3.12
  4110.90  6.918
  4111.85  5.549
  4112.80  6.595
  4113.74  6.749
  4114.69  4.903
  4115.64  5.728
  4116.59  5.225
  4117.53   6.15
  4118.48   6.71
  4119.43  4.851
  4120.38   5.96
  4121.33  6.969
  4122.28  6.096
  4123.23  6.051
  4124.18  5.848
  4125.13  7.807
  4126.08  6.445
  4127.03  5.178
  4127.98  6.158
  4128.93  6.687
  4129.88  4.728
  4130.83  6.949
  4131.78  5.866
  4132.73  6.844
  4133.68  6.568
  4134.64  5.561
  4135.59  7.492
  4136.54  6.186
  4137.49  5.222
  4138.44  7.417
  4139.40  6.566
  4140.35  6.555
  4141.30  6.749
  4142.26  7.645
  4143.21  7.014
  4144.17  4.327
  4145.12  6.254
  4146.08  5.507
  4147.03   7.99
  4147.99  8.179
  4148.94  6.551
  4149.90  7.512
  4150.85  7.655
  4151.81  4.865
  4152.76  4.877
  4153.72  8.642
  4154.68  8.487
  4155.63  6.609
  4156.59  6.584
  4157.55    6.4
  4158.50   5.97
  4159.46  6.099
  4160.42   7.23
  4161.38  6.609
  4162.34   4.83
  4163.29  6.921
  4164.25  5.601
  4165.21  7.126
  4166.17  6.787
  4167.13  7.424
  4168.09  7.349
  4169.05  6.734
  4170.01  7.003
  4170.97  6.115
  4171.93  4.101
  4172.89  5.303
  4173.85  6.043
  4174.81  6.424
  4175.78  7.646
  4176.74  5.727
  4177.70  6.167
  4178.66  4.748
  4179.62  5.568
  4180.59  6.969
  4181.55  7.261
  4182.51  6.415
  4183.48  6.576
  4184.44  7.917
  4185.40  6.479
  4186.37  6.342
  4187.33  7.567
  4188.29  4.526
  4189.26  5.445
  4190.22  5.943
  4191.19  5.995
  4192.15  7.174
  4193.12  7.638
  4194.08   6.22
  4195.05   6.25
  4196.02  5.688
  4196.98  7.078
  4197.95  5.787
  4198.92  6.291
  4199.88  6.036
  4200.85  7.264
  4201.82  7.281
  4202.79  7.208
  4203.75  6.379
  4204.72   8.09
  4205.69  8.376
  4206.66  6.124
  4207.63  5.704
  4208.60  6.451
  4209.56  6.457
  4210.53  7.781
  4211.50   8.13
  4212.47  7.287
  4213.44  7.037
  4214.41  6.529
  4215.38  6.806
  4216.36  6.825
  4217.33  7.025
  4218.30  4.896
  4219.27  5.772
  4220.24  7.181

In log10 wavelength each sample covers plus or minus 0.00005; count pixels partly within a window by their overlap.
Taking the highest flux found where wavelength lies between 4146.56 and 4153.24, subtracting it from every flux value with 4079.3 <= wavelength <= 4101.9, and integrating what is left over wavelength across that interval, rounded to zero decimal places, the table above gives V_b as -54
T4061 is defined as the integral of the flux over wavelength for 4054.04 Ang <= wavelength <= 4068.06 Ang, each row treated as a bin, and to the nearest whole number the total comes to 87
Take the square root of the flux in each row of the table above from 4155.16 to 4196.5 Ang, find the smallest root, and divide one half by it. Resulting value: 0.247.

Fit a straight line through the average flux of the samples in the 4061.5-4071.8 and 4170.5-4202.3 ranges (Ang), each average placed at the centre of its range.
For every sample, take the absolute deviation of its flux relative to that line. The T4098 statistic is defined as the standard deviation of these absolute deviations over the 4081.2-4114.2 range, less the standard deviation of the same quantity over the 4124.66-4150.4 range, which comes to 0.3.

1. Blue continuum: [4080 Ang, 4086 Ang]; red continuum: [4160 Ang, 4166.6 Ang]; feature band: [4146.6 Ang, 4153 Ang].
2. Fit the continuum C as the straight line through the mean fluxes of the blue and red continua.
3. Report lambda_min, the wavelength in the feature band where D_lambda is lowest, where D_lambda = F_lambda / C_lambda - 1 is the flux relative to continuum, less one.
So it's 4151.81 Ang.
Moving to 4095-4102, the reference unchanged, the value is 4097.67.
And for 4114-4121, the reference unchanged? 4119.43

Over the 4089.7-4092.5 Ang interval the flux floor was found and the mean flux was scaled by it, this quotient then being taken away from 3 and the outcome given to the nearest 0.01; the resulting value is 1.94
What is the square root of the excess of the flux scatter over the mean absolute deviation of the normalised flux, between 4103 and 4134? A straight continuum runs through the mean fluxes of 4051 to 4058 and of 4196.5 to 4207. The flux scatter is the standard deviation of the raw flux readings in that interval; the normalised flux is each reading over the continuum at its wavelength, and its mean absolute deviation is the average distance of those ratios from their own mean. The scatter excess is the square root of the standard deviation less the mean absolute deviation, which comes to 0.91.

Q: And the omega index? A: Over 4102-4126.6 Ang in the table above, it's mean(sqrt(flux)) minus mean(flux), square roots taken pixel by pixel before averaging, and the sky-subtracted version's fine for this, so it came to -3.4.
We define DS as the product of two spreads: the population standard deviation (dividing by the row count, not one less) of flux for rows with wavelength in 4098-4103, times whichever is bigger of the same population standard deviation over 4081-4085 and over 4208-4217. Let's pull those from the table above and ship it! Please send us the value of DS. 0.66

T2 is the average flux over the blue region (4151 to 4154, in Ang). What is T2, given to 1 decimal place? 6.1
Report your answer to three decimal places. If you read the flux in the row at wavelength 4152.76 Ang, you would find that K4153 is 4.877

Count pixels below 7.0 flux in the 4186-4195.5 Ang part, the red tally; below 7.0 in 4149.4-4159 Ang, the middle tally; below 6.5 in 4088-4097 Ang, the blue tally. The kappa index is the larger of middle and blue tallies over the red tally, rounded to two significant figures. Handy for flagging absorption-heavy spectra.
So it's 1.0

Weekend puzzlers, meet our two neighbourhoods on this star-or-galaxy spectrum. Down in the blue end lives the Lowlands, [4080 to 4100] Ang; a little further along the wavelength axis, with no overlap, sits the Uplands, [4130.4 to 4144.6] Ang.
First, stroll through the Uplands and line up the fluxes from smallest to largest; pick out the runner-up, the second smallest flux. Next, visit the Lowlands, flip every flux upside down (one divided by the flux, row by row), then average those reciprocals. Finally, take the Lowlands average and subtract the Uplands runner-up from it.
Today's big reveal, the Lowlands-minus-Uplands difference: -5.04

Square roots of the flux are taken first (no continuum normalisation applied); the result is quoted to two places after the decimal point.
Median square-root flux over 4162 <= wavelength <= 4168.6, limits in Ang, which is 2.63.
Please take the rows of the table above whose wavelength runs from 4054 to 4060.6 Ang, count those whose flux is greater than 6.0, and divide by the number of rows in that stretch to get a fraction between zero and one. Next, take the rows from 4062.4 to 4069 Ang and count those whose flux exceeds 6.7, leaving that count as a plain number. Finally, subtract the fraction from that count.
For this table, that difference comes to 1.6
